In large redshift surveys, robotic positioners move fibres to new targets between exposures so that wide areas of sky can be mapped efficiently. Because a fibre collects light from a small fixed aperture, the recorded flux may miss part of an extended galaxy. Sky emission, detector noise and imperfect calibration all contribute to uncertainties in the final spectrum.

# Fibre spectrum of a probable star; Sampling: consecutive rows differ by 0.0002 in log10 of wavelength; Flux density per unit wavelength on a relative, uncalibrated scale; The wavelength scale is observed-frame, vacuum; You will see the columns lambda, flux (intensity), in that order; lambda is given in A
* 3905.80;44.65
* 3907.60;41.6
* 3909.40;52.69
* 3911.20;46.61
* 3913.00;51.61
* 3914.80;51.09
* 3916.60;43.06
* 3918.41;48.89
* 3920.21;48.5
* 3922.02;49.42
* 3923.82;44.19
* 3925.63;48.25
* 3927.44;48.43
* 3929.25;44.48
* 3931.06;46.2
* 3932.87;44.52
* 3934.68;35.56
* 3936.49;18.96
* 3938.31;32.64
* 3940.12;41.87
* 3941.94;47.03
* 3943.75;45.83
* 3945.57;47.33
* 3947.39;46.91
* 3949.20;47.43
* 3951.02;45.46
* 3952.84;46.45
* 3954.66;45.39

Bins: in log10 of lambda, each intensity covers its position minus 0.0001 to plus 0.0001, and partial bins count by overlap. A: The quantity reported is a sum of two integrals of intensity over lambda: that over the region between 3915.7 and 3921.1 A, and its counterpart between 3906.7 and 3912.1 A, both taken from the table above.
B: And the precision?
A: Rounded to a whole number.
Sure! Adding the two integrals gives 507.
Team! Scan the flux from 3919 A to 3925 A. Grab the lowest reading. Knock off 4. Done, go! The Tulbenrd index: 40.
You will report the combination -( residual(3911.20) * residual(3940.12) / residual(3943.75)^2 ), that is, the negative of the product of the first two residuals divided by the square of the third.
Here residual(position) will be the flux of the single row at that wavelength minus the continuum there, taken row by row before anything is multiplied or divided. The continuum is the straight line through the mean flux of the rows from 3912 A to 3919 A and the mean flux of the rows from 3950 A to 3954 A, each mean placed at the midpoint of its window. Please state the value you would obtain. -22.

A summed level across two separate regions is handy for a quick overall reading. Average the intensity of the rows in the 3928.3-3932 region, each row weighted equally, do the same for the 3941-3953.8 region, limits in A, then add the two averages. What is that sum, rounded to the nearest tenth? 92.0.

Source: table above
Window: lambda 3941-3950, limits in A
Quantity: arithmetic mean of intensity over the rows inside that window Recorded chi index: 47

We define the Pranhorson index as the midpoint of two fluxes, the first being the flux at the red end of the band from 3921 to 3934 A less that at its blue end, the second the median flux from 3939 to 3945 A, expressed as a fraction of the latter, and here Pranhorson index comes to 0.447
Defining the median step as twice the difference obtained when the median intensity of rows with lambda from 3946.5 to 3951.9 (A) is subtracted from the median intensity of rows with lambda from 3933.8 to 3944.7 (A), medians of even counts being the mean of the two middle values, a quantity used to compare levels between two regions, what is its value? -16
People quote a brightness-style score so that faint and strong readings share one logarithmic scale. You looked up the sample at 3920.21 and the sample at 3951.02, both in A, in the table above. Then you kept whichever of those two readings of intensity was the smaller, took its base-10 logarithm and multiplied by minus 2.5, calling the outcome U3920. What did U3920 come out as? -4.14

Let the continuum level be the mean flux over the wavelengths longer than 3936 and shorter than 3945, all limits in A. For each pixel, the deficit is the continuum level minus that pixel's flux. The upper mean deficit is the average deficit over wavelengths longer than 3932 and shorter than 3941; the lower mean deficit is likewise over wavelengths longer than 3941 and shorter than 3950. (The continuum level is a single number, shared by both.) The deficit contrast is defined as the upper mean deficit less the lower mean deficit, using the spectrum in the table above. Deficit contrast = 12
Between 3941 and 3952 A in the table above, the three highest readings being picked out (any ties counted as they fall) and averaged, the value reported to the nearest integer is 47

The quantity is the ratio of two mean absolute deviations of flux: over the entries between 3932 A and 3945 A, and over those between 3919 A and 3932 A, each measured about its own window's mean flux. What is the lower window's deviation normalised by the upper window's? 0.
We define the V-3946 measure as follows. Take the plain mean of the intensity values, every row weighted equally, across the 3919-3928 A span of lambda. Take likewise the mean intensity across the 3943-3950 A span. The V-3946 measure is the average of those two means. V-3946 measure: 47.3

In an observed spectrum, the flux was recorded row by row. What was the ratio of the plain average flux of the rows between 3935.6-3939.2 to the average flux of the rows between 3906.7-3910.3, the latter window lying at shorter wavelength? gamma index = 0.5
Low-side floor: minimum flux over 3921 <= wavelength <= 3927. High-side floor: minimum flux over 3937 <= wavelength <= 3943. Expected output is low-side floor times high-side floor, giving 1442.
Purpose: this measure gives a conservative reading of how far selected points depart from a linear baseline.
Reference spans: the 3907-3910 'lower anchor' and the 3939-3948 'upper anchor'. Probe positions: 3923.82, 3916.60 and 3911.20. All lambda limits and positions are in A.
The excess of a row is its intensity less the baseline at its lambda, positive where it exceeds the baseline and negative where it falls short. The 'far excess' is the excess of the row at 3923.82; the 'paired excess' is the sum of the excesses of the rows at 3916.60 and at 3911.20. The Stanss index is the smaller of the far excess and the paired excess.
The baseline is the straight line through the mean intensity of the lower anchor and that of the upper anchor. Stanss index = -4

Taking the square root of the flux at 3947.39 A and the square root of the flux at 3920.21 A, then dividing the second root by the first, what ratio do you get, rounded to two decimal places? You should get 1.02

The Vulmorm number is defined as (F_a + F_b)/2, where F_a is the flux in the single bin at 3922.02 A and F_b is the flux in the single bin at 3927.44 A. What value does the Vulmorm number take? 48.9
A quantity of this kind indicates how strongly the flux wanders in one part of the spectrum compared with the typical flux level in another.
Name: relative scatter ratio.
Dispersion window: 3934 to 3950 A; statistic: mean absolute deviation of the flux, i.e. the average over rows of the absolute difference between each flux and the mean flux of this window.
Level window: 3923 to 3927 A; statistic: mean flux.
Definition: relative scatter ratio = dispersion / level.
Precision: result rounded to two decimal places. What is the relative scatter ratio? 0.16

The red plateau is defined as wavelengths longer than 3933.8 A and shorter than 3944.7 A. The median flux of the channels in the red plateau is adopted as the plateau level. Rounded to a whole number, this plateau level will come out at 39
